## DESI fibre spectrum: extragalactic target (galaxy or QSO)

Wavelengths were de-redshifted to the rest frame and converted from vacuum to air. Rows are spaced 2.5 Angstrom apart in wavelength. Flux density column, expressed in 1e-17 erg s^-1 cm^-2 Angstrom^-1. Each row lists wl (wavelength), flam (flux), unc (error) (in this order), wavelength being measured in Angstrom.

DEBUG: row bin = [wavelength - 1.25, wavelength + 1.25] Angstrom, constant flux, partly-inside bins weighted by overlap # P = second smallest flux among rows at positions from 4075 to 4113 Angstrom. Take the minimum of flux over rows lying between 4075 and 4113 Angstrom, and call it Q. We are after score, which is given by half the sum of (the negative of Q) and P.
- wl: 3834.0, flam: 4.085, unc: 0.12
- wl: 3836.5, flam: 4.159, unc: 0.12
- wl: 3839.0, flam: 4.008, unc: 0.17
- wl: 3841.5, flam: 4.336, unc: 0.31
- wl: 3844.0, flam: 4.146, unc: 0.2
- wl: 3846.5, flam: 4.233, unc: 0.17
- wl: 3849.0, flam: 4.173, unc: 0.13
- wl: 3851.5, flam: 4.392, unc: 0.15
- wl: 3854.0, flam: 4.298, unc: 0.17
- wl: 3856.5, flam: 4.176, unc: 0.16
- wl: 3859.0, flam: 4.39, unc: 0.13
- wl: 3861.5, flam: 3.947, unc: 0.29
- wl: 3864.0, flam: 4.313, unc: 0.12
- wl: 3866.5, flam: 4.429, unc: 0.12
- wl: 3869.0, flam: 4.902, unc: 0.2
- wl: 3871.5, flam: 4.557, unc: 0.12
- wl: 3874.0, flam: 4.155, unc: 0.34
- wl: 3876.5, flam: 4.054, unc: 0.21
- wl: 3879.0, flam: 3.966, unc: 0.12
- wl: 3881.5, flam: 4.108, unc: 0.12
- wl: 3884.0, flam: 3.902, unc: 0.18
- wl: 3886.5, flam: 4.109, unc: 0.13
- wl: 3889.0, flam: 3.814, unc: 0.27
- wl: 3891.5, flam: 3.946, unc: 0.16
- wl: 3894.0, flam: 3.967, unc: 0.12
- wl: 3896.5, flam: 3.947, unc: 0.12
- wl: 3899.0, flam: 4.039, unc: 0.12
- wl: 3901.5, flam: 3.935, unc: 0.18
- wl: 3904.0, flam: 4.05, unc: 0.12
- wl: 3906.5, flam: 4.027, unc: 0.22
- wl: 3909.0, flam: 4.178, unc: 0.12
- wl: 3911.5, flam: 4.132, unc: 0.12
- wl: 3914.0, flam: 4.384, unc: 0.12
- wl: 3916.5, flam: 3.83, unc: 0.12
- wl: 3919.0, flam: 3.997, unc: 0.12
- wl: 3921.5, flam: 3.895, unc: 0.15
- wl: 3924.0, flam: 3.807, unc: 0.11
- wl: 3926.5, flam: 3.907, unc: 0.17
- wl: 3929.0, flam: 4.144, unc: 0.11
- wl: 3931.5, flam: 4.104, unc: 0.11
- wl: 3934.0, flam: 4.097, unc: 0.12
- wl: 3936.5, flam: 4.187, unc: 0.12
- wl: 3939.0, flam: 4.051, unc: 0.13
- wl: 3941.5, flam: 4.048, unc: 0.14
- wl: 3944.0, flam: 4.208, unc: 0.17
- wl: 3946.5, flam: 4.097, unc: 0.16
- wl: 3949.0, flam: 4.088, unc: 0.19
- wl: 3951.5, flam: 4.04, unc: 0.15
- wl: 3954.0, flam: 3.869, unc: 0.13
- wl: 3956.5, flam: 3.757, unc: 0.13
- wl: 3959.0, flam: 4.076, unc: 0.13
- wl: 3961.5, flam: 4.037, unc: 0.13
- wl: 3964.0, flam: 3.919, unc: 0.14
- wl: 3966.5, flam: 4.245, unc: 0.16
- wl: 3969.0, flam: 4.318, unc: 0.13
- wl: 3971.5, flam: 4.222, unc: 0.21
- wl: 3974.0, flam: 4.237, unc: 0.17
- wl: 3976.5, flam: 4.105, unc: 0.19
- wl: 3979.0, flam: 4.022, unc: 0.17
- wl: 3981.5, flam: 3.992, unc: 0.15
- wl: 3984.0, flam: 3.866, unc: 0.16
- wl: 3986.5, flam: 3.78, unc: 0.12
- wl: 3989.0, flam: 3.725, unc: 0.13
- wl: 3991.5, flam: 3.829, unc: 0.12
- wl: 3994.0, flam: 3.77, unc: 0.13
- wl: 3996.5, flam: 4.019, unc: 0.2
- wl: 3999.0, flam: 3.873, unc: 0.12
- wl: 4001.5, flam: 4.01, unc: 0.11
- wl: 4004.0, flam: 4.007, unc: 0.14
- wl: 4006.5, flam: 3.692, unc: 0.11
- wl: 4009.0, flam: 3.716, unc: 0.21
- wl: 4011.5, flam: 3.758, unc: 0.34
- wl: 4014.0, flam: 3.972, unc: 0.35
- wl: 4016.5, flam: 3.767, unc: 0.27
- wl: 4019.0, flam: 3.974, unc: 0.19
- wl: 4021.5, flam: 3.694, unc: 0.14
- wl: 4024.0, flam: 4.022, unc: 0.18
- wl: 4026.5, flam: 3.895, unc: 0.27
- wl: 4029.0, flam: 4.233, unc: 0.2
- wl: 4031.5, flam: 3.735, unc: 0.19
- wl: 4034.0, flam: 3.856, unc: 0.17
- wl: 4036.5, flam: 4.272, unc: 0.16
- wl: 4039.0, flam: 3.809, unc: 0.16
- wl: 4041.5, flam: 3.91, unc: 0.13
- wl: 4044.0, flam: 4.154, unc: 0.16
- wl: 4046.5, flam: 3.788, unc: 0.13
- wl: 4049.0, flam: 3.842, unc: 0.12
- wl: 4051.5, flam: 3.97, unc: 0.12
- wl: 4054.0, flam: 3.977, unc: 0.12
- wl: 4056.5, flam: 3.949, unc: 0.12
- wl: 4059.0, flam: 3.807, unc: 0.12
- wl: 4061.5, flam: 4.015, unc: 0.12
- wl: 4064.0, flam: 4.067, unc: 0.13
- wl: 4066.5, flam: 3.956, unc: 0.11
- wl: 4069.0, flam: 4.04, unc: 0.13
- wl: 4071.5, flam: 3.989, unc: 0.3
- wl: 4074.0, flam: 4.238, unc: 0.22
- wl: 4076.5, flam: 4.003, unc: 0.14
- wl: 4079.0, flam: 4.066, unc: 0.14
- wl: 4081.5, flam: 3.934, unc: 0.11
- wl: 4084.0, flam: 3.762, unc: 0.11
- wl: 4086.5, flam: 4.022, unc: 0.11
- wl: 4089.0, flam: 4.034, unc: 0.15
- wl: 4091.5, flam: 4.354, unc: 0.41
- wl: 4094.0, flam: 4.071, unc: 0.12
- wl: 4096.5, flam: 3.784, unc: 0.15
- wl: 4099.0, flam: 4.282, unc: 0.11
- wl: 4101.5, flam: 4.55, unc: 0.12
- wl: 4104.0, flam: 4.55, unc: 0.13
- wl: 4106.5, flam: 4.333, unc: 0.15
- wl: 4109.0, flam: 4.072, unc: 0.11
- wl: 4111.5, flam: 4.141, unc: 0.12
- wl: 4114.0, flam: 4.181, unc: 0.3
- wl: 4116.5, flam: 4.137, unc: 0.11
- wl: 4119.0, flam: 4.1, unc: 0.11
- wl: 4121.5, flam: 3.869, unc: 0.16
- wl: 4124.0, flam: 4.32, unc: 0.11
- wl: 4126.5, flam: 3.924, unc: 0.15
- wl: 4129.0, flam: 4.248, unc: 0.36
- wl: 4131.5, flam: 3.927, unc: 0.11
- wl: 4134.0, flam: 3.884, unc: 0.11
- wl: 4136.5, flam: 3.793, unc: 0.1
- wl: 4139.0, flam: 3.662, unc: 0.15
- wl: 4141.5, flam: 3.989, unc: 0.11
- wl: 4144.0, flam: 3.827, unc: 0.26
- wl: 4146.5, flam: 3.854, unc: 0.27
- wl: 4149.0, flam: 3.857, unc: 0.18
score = 0.011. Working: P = 3.784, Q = 3.762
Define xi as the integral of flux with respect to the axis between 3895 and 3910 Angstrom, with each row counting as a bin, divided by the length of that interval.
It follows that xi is 4.03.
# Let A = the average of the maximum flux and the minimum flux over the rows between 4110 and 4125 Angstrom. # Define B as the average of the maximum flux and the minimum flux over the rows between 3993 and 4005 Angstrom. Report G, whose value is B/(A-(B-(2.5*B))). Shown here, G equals 0.392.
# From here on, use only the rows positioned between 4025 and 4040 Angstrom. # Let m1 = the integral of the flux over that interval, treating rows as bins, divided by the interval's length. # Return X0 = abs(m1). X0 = 3.97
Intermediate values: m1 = 3.97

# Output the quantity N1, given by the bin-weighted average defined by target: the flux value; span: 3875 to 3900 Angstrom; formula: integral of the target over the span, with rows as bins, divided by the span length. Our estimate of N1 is 3.99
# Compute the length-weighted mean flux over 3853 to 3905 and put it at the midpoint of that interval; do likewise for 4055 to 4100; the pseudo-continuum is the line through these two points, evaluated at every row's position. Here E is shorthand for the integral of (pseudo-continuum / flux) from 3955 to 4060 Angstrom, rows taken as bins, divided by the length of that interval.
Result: 1.03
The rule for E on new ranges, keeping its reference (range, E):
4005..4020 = 1.07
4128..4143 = 1.02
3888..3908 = 1.04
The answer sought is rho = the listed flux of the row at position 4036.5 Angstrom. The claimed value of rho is 4.272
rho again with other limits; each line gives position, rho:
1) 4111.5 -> 4.141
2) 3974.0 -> 4.237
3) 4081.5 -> 3.934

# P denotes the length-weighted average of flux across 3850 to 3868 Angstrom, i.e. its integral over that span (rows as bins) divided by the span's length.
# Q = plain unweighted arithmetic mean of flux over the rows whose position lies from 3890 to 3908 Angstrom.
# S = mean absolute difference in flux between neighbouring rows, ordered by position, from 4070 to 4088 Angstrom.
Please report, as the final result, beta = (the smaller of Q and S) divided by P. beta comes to 0.043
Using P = 4.29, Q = 3.987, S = 0.19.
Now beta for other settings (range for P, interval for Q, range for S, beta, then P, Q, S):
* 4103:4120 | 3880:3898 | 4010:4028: 0.054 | 4.21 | 3.970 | 0.23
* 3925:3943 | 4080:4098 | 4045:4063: 0.023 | 4.07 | 3.994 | 0.09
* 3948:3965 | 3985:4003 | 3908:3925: 0.051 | 3.97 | 3.858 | 0.20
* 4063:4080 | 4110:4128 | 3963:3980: 0.030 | 4.05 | 4.096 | 0.12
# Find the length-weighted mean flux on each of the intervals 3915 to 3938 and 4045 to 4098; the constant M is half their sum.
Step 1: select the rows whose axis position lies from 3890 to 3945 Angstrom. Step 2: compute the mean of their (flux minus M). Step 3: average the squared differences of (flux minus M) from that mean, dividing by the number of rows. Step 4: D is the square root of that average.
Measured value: 0.13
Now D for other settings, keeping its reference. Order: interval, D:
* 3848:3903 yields 0.25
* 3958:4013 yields 0.18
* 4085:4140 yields 0.23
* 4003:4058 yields 0.16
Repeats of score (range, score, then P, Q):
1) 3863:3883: 0.044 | 4.054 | 3.966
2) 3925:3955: 0.019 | 3.907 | 3.869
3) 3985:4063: 0.001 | 3.694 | 3.692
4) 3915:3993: 0.016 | 3.757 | 3.725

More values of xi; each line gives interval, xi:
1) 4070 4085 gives 4.00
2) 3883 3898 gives 3.95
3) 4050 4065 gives 3.96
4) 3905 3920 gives 4.09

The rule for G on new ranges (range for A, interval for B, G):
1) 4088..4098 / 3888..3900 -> 0.394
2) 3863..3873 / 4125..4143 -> 0.375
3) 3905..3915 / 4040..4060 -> 0.391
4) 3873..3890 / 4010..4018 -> 0.395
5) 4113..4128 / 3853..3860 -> 0.407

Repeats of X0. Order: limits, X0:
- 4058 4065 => 3.96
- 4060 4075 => 4.04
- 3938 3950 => 4.10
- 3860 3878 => 4.33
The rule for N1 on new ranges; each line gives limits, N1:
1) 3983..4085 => 3.92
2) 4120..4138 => 3.99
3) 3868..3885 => 4.23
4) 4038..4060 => 3.91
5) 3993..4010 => 3.87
